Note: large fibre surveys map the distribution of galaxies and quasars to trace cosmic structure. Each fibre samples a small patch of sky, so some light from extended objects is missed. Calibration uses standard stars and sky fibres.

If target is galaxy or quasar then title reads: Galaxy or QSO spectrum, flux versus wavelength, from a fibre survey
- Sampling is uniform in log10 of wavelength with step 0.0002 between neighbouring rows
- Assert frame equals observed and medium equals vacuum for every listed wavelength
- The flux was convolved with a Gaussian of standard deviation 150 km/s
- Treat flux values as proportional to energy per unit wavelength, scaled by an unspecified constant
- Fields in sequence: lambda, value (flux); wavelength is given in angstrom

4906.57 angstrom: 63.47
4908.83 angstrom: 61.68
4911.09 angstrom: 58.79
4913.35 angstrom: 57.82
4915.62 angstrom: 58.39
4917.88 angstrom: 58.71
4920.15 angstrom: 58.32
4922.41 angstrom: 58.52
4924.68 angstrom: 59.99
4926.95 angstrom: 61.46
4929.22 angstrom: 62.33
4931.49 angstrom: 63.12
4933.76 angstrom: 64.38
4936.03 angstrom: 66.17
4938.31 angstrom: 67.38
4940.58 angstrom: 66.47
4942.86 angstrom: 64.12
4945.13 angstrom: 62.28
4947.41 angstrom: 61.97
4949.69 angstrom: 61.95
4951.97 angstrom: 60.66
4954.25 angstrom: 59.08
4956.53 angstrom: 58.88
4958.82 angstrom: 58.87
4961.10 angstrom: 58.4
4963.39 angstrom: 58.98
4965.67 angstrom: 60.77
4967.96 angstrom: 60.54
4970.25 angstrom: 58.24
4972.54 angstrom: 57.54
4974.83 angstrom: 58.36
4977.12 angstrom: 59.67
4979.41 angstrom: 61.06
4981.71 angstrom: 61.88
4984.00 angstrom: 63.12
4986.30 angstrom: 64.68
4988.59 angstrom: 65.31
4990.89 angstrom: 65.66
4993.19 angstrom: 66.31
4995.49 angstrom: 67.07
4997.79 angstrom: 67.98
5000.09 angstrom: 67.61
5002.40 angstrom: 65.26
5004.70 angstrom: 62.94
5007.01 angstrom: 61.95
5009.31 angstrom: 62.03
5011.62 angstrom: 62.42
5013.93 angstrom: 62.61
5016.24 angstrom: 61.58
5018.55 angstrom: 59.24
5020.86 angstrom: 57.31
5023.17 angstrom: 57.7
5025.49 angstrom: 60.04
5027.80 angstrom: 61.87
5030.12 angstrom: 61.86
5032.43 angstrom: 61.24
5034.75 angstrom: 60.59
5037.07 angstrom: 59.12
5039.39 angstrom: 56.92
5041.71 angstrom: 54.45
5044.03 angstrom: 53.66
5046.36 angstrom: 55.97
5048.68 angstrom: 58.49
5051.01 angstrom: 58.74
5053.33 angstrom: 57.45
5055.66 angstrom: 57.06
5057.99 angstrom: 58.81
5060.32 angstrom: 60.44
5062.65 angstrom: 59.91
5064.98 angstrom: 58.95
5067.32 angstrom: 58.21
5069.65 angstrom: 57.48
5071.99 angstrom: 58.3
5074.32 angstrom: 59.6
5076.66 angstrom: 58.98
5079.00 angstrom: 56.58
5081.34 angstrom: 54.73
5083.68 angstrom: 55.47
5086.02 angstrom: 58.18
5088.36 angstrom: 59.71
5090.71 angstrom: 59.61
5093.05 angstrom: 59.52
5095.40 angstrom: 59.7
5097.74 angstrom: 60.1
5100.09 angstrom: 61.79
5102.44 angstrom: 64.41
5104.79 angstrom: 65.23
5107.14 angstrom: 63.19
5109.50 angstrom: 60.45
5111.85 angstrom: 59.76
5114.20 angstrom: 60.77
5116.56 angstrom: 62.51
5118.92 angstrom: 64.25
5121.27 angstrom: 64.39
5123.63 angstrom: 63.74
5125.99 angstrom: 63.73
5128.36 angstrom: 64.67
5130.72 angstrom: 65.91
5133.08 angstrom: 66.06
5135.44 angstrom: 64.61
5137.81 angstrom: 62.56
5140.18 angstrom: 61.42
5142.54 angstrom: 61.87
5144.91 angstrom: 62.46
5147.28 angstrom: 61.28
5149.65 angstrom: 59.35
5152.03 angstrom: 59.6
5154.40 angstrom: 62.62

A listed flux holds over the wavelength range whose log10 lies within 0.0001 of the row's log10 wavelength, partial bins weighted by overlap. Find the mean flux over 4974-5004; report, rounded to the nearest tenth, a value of 64.2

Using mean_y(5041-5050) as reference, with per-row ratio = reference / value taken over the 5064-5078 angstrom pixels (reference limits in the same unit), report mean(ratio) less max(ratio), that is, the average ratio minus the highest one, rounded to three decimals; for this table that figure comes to -0.018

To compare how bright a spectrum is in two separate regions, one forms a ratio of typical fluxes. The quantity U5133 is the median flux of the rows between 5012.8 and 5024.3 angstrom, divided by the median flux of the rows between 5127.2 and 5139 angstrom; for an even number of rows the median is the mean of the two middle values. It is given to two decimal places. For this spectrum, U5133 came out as 0.92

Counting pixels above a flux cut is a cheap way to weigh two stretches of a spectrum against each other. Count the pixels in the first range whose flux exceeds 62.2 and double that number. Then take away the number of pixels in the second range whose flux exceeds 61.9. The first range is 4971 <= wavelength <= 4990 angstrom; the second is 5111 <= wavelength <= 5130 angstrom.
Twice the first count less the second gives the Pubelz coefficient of 0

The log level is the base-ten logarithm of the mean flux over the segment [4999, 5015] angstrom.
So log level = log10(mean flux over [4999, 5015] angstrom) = 1.803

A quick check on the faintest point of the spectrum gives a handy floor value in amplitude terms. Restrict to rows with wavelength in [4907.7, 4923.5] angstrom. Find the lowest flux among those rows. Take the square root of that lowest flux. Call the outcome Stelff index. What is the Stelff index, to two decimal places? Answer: 7.60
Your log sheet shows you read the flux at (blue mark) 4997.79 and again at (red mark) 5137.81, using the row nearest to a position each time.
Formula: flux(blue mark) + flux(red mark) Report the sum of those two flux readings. 131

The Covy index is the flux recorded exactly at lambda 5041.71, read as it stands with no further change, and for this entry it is 54.45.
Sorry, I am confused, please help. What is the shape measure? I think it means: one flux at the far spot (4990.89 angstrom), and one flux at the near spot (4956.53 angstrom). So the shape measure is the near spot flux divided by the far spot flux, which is 0.90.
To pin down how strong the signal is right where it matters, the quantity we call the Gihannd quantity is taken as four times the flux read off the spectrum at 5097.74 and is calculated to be 240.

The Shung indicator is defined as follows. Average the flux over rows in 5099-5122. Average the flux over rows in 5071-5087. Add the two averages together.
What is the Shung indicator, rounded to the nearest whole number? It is 120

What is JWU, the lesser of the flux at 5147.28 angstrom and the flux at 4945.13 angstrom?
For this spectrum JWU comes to 61.3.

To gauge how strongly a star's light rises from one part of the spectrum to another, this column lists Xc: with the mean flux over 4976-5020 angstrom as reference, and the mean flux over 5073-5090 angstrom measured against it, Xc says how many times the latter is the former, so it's 0.91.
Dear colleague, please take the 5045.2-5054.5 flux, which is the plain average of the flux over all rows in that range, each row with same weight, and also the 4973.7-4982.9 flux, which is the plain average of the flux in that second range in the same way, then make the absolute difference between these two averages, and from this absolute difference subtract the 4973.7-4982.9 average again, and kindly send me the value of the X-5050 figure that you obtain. -57.7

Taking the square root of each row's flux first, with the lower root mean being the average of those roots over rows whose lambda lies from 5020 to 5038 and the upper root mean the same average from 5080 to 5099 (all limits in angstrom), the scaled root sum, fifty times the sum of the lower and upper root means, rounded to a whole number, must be 769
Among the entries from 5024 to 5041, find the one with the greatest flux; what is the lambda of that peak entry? 5027.80 angstrom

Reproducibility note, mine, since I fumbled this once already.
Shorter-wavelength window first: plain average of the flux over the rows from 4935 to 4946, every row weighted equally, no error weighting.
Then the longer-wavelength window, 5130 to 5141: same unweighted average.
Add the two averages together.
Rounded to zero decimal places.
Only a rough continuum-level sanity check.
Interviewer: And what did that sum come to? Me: 129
